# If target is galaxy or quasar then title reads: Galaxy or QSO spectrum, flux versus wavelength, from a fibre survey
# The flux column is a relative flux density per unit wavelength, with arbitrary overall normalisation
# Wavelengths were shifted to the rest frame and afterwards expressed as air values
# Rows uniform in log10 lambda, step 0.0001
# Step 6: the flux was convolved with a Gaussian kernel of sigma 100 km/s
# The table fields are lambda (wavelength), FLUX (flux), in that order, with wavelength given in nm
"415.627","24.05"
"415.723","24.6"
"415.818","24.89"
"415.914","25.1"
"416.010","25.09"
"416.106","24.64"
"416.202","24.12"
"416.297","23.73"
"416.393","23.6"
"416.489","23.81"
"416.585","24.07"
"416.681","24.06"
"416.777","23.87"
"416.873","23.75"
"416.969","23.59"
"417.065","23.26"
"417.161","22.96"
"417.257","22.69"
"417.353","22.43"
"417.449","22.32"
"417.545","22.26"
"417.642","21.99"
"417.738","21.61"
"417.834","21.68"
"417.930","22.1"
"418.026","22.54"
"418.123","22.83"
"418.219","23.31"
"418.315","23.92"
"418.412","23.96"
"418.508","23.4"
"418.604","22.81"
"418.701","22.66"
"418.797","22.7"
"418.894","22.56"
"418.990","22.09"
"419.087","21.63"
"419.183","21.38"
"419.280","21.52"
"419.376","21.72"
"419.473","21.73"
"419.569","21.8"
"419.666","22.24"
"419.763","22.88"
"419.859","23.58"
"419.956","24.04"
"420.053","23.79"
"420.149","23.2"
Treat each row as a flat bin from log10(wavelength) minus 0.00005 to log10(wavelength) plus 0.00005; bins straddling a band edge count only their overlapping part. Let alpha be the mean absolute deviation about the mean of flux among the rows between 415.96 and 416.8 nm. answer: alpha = 0.34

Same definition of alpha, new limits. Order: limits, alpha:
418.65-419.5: 0.45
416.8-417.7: 0.52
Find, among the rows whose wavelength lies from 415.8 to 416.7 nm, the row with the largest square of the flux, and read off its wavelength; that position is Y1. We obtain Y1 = 415.914 nm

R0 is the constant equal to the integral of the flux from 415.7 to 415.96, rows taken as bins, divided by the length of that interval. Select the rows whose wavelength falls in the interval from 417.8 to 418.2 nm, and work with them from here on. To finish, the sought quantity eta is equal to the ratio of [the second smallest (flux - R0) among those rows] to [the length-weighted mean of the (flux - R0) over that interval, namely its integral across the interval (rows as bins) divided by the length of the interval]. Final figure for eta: 1.11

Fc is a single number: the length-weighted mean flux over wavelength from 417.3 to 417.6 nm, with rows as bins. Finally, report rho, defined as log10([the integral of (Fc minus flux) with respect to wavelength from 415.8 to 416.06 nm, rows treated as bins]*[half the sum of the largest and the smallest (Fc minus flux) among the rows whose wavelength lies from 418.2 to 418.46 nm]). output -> 0.0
